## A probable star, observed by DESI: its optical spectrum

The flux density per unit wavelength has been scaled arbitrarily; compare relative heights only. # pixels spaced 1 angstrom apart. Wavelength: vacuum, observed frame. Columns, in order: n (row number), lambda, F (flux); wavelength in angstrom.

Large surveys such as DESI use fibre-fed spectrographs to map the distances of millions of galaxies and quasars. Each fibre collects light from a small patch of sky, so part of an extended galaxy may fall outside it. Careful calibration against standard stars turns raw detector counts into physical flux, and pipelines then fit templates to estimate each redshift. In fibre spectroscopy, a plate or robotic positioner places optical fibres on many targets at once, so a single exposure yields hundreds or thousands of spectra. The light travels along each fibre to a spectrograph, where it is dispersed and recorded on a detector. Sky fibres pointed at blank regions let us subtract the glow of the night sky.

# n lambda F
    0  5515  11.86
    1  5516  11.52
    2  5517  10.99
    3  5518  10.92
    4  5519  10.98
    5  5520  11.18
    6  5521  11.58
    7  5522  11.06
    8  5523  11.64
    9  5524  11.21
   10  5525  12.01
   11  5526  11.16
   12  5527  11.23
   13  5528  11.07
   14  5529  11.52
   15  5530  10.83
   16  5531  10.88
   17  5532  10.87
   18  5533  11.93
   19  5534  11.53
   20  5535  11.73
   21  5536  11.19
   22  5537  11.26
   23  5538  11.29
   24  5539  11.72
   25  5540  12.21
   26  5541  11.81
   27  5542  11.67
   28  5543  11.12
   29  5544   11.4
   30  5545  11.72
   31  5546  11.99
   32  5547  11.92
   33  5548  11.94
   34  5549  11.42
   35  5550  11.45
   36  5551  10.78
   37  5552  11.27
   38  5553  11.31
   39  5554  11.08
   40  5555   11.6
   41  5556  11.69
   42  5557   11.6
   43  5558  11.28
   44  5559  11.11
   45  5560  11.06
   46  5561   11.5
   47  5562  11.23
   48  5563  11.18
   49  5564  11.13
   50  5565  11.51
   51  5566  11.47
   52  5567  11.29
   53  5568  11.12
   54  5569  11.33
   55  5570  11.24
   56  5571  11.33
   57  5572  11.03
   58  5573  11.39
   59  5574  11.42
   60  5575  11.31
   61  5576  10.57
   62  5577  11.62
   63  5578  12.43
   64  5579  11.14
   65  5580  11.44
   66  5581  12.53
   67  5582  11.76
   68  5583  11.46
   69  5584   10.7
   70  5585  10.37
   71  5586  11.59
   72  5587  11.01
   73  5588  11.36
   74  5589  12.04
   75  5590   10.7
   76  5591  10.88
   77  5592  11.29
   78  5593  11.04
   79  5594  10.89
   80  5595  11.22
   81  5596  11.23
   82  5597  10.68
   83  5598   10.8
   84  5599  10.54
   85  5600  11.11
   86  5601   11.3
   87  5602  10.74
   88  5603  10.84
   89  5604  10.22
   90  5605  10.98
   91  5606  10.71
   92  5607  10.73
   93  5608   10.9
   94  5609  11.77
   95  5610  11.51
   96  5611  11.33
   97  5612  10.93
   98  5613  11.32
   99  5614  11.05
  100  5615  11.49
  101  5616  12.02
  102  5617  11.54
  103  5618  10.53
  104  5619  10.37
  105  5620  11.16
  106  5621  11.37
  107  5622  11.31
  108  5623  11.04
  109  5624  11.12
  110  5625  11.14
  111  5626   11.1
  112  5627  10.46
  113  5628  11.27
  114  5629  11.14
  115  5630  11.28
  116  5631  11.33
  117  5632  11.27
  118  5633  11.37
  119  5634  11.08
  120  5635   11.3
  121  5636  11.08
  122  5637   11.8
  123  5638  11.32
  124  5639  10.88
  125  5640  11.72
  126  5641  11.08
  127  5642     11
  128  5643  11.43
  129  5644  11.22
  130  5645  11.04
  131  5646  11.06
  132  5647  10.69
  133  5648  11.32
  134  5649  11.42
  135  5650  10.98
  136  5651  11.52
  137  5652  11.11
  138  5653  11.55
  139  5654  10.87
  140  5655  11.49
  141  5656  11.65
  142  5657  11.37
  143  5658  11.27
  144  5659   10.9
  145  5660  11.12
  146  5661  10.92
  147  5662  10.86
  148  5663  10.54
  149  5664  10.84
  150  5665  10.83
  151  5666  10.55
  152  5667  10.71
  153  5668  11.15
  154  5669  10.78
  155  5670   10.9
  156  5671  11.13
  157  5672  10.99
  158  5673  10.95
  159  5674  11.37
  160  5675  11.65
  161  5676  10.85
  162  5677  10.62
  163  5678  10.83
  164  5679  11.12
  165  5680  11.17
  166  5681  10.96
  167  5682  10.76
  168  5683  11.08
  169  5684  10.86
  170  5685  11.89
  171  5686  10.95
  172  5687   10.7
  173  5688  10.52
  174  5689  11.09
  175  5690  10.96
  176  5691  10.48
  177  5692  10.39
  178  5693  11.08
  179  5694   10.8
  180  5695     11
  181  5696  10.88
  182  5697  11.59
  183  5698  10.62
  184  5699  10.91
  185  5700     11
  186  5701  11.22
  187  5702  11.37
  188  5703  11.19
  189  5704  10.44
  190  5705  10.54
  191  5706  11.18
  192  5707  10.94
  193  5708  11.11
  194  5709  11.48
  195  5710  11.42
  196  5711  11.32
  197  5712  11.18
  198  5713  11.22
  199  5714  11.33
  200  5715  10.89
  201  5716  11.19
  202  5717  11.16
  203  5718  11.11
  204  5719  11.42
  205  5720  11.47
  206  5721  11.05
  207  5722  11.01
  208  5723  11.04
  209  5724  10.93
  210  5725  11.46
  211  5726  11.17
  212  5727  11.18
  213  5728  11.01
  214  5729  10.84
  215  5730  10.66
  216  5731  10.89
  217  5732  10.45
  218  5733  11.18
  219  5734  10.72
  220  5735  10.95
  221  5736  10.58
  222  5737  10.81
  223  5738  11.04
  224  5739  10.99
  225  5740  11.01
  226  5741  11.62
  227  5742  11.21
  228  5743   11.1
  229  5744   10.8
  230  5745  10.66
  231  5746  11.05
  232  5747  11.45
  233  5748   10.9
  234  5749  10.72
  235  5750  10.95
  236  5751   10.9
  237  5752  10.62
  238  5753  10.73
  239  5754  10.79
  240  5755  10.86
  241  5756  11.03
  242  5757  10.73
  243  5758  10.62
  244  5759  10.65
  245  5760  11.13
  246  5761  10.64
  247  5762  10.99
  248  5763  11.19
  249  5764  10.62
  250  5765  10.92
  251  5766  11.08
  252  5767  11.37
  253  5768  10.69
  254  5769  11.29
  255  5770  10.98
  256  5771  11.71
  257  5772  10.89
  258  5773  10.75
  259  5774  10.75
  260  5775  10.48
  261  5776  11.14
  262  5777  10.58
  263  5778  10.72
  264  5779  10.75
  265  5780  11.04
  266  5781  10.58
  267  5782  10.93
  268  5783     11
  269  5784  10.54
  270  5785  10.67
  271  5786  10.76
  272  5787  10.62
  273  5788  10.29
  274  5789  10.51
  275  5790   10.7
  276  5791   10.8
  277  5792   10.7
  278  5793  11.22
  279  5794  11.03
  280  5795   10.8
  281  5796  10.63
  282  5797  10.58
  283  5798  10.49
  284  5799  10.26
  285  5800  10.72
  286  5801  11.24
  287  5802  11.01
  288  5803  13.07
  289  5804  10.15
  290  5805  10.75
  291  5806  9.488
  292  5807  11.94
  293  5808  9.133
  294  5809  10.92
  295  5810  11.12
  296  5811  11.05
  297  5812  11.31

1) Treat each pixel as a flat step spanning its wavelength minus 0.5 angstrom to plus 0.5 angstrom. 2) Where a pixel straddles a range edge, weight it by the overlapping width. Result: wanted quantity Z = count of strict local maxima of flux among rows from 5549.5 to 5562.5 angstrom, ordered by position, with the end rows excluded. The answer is 3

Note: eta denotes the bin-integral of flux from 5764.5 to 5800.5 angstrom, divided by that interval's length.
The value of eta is 10.8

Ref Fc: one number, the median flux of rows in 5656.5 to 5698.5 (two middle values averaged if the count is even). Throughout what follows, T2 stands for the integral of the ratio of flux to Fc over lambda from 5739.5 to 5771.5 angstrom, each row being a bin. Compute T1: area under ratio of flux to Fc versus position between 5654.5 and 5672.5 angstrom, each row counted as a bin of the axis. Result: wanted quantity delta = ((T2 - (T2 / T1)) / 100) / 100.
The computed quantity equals 0.0030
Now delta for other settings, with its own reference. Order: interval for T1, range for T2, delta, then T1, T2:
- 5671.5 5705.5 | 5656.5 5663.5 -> 0.0007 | 34.2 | 7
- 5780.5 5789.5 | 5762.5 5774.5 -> 0.0011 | 8.8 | 12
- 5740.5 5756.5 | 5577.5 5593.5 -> 0.0016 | 16.1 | 17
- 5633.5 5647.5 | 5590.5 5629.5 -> 0.0037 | 14.4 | 40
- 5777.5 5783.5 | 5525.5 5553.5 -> 0.0024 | 6.0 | 29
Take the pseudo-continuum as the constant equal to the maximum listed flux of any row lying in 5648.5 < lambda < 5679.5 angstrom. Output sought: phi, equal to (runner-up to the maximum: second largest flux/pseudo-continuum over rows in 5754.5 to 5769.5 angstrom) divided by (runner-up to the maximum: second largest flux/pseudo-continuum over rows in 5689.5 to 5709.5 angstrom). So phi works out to 0.983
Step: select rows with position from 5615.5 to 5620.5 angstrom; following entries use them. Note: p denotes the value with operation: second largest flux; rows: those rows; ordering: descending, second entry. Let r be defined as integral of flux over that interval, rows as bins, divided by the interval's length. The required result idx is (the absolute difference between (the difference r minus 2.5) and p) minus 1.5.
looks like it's 1.42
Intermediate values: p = 11.54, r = 11.1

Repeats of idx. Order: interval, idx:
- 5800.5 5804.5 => 0.87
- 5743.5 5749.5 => 1.12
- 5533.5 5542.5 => 1.21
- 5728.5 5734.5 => 1.10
